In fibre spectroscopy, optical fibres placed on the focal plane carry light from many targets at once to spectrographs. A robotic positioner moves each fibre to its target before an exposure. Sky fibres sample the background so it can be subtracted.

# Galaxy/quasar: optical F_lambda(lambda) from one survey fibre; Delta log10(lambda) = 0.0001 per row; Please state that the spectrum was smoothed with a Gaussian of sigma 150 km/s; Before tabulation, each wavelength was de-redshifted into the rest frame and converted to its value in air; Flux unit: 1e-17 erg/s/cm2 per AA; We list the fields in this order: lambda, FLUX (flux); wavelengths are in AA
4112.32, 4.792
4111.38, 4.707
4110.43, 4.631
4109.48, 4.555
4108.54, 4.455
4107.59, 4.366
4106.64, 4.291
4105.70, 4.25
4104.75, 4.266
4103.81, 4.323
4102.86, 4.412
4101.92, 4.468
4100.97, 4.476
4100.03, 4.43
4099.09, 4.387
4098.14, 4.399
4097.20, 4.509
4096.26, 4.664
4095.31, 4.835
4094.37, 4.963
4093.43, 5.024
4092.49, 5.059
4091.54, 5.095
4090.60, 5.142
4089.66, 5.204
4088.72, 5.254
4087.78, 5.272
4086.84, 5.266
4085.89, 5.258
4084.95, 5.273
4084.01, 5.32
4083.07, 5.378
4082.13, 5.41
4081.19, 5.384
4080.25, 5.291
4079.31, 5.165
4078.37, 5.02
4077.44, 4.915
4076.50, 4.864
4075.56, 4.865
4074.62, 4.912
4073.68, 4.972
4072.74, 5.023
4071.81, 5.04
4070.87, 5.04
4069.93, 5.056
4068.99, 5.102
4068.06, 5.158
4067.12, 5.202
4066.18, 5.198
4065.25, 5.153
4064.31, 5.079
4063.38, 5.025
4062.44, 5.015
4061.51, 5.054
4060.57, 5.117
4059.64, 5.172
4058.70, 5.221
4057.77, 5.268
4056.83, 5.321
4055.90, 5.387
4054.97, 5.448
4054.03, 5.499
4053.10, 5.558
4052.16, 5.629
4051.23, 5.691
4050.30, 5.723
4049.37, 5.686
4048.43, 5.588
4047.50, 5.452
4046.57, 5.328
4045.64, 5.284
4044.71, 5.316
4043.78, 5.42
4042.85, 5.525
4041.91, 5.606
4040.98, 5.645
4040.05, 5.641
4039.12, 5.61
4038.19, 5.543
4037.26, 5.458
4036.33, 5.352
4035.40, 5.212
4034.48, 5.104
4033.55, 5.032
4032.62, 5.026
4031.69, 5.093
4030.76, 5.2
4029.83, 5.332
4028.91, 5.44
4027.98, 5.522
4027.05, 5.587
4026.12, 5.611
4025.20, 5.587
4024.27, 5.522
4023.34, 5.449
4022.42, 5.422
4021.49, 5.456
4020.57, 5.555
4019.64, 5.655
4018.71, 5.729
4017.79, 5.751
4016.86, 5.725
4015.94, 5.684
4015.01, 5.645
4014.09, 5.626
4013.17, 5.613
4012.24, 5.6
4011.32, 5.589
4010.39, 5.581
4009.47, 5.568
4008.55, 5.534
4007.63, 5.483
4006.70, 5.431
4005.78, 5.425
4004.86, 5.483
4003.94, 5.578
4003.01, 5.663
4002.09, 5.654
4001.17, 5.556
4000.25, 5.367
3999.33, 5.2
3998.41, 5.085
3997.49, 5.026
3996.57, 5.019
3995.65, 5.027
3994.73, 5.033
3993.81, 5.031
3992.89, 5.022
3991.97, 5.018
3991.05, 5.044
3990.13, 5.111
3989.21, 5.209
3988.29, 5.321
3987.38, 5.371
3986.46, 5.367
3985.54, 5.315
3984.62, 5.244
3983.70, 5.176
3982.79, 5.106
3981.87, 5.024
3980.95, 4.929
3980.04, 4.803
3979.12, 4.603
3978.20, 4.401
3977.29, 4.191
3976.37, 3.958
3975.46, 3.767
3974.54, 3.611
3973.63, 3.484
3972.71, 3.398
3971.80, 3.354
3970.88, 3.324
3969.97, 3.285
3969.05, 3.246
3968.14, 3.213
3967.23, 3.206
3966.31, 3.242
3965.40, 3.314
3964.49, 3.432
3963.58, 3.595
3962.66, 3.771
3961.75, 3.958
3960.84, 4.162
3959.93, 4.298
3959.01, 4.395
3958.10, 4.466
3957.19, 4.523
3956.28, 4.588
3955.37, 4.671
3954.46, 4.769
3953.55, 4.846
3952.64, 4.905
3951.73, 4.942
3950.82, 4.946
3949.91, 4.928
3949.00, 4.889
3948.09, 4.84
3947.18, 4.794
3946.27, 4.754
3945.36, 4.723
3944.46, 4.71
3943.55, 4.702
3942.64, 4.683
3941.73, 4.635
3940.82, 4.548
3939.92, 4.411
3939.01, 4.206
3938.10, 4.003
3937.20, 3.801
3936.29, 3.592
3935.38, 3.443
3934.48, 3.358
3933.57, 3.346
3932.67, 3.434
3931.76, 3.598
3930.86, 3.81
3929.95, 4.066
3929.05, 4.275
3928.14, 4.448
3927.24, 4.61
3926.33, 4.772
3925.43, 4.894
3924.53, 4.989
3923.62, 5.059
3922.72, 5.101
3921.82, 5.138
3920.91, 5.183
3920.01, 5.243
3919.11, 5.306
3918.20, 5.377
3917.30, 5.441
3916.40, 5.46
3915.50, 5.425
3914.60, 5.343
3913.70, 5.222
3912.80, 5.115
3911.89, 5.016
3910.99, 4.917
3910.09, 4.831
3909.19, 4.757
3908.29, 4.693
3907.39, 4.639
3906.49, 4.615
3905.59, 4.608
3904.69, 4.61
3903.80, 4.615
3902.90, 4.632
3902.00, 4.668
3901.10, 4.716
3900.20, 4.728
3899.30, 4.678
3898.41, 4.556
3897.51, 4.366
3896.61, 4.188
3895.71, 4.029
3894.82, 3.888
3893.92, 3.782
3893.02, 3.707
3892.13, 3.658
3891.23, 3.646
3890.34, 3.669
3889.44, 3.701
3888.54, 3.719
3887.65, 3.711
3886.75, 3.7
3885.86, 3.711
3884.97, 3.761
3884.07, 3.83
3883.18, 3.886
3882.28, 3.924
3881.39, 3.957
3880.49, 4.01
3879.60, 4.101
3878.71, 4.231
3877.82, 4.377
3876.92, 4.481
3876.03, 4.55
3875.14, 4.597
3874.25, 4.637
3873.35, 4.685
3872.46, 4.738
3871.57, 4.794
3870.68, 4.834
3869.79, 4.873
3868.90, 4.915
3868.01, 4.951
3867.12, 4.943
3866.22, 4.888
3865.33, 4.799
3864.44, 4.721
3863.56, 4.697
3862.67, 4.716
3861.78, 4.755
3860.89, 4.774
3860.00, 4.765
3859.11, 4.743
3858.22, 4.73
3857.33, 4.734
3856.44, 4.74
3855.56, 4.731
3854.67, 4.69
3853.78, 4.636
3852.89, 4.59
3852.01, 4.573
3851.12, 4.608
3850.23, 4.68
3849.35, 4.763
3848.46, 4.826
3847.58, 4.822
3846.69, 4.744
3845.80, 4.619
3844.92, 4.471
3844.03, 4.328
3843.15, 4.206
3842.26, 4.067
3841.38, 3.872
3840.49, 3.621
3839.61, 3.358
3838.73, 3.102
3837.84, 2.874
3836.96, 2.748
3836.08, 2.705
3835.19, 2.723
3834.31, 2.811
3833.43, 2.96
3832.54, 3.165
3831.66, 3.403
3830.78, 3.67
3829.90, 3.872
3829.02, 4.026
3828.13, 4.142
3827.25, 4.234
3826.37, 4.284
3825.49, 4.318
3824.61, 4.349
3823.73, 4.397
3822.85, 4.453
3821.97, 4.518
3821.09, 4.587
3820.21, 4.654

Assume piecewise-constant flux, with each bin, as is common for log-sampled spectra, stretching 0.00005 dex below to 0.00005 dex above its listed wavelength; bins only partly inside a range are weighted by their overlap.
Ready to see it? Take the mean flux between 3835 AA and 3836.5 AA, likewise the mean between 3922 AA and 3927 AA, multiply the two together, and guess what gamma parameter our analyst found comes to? 13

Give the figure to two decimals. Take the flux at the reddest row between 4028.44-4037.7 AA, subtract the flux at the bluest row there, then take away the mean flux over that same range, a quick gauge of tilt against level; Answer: -5.21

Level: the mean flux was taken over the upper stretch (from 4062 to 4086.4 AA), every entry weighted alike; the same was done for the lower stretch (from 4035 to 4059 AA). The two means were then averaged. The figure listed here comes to 5.30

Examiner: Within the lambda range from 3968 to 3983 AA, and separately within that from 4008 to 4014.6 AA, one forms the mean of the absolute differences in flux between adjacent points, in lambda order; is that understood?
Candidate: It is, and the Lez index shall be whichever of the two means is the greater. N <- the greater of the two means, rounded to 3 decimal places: 0.118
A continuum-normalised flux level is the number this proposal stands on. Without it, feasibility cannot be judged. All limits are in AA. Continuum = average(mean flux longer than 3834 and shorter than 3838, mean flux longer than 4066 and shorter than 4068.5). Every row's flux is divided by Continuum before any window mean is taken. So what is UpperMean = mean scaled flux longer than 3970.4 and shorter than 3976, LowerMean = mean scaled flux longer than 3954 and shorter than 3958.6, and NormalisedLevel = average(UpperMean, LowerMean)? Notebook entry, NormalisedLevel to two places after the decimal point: 1.02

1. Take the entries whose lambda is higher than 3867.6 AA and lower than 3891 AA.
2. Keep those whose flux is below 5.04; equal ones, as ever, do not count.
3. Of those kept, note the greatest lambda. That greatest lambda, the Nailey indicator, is 3890.34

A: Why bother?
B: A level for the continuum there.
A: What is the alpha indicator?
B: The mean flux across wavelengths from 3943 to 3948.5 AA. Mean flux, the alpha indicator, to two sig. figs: 4.8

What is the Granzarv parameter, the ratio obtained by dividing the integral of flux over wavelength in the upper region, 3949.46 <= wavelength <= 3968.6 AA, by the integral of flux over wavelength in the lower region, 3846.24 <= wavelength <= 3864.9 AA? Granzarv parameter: 0.91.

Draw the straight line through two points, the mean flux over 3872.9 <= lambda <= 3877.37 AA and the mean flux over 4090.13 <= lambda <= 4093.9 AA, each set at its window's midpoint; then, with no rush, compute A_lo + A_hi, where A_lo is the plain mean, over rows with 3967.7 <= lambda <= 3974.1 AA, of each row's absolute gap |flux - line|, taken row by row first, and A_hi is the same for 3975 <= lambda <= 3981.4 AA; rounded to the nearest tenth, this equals 1.9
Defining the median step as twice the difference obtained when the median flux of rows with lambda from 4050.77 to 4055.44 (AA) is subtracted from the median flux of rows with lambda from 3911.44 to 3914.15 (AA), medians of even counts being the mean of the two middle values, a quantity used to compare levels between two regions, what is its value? -0.9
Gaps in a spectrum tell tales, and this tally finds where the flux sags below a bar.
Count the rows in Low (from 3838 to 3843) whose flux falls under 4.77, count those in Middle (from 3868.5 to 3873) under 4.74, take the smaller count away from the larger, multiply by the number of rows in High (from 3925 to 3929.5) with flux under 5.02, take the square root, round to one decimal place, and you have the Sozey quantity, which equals 4.5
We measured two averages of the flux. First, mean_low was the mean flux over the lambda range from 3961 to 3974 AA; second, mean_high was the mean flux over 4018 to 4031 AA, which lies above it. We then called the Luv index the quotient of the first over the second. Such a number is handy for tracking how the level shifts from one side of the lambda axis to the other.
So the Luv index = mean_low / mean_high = 0.62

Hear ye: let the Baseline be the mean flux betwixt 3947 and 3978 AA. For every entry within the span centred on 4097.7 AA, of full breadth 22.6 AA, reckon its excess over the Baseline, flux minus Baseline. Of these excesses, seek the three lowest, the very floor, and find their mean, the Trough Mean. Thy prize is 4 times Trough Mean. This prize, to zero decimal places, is 1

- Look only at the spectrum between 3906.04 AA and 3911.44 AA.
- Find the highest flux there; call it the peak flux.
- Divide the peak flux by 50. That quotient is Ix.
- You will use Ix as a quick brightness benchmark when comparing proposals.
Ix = 0.098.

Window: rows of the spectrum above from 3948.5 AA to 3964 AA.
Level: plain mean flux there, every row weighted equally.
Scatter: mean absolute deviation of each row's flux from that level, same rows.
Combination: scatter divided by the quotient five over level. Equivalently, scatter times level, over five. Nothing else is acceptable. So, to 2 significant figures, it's 0.31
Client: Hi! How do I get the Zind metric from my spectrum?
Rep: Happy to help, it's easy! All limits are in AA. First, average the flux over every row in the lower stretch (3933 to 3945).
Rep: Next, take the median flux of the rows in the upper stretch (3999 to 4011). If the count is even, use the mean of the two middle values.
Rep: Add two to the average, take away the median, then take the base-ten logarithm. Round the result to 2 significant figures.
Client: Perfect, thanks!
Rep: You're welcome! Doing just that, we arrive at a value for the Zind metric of -0.24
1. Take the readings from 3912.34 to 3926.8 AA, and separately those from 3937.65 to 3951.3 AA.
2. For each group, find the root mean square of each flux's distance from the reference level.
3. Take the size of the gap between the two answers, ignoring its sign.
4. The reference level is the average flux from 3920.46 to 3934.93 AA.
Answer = 0.46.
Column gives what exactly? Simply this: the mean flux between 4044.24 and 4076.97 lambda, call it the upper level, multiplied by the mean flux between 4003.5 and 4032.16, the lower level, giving 29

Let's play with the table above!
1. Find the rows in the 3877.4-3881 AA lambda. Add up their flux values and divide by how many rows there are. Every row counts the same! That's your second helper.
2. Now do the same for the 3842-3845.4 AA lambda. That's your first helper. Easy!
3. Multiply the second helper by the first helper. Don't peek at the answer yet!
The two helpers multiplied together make 18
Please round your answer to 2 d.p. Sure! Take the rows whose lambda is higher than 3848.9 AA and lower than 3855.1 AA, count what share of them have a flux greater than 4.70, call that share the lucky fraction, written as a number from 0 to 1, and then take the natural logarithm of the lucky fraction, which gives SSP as -1.95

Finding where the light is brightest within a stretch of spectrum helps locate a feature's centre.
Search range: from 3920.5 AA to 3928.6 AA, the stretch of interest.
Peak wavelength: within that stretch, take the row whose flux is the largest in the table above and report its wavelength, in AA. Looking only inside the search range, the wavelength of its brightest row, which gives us 3920.91 AA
